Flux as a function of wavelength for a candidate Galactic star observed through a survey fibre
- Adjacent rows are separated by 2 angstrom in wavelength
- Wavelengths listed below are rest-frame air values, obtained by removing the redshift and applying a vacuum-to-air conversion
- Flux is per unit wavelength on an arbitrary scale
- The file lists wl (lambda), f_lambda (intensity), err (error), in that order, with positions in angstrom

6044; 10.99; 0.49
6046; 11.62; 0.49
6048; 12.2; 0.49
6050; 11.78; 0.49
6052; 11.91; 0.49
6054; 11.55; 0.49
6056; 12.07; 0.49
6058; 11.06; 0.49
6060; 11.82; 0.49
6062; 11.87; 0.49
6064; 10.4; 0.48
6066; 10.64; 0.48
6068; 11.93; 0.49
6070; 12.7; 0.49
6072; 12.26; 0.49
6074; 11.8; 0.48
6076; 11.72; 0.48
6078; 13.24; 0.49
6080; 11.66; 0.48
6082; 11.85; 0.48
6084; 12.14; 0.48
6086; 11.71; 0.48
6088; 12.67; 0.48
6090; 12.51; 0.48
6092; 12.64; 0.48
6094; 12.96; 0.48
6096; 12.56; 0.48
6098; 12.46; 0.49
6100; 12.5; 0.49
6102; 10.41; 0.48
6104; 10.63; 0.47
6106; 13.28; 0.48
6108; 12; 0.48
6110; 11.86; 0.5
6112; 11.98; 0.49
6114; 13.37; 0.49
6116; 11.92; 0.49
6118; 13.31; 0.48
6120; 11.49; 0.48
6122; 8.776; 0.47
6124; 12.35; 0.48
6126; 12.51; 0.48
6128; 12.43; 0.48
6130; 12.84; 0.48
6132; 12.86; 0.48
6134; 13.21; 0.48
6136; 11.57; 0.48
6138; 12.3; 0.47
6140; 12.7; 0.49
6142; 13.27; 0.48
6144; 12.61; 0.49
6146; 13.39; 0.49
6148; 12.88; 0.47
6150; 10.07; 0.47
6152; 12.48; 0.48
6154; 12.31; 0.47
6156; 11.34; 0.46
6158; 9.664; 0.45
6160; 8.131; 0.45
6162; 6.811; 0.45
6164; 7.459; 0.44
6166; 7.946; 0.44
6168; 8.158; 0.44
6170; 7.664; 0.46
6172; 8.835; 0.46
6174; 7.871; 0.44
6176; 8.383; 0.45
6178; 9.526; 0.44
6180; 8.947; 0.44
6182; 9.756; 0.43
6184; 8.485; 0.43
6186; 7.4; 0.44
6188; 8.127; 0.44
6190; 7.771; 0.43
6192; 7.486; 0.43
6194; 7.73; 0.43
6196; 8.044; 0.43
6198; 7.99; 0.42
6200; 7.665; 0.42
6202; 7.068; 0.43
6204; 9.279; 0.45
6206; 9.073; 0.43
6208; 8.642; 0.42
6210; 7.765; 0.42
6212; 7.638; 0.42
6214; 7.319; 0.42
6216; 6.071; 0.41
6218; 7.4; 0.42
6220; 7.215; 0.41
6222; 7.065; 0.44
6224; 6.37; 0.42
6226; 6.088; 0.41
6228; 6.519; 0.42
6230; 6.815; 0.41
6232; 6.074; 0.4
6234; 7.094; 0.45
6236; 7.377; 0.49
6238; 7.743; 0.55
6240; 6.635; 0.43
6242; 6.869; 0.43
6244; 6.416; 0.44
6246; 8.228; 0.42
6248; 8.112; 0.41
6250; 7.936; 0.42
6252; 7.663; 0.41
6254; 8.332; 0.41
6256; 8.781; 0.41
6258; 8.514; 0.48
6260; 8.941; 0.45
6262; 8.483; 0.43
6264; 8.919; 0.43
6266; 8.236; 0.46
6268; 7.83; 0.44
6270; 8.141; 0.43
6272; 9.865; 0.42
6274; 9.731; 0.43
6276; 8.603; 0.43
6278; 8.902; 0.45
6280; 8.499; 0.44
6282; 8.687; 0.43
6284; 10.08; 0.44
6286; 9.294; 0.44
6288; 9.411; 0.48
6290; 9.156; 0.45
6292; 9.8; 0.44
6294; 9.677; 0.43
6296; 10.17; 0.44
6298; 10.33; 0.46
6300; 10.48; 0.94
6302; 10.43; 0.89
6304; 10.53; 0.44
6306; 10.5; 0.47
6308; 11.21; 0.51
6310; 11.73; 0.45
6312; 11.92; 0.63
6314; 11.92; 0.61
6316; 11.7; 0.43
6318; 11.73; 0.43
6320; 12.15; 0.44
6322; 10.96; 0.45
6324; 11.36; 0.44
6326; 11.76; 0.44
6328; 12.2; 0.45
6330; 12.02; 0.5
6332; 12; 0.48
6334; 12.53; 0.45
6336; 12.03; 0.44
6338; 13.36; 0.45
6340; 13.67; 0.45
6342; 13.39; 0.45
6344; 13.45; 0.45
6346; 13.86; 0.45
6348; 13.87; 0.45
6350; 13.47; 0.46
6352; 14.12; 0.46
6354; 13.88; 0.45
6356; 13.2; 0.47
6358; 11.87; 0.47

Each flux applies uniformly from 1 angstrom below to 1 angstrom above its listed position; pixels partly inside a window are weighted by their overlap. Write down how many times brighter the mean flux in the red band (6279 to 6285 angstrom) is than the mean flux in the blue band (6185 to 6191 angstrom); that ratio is 1.17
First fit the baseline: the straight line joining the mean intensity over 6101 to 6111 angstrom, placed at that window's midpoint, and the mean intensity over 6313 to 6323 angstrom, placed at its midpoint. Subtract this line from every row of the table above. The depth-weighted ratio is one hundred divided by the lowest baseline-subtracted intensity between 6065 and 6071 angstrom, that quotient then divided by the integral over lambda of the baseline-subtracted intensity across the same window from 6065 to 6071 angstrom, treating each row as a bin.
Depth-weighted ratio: -129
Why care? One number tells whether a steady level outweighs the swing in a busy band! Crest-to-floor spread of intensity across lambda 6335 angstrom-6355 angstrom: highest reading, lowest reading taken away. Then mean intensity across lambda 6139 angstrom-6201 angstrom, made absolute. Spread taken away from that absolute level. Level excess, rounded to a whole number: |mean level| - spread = 7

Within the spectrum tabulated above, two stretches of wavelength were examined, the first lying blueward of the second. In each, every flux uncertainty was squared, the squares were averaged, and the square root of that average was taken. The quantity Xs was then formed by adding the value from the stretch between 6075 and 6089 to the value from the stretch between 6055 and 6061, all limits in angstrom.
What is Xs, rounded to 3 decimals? 0.971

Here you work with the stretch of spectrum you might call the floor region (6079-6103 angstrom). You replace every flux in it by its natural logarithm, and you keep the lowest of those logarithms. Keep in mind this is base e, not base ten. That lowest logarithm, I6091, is 2.3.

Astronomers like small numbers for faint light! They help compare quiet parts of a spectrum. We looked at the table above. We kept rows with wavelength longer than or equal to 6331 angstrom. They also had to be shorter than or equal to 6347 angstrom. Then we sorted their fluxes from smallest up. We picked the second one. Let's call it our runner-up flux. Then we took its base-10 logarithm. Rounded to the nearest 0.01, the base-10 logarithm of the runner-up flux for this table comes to 1.08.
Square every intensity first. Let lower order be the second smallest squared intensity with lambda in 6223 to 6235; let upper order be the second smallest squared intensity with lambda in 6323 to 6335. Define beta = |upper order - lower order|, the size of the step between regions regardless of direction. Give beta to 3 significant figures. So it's 101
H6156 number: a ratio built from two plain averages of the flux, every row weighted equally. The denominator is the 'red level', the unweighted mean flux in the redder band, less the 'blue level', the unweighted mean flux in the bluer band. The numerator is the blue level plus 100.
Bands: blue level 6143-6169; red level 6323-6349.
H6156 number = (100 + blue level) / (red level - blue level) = 44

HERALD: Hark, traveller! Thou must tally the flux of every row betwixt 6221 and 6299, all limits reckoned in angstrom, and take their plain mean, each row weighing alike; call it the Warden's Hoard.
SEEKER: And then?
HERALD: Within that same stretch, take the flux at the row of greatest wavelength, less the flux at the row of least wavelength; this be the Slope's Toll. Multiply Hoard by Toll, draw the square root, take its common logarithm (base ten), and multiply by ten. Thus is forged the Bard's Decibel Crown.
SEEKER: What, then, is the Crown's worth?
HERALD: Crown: 7.1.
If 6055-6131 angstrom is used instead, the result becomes 4.8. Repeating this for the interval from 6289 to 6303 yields 5.5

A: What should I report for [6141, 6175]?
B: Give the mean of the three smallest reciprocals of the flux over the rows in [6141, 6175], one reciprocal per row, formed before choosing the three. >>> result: 0.076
